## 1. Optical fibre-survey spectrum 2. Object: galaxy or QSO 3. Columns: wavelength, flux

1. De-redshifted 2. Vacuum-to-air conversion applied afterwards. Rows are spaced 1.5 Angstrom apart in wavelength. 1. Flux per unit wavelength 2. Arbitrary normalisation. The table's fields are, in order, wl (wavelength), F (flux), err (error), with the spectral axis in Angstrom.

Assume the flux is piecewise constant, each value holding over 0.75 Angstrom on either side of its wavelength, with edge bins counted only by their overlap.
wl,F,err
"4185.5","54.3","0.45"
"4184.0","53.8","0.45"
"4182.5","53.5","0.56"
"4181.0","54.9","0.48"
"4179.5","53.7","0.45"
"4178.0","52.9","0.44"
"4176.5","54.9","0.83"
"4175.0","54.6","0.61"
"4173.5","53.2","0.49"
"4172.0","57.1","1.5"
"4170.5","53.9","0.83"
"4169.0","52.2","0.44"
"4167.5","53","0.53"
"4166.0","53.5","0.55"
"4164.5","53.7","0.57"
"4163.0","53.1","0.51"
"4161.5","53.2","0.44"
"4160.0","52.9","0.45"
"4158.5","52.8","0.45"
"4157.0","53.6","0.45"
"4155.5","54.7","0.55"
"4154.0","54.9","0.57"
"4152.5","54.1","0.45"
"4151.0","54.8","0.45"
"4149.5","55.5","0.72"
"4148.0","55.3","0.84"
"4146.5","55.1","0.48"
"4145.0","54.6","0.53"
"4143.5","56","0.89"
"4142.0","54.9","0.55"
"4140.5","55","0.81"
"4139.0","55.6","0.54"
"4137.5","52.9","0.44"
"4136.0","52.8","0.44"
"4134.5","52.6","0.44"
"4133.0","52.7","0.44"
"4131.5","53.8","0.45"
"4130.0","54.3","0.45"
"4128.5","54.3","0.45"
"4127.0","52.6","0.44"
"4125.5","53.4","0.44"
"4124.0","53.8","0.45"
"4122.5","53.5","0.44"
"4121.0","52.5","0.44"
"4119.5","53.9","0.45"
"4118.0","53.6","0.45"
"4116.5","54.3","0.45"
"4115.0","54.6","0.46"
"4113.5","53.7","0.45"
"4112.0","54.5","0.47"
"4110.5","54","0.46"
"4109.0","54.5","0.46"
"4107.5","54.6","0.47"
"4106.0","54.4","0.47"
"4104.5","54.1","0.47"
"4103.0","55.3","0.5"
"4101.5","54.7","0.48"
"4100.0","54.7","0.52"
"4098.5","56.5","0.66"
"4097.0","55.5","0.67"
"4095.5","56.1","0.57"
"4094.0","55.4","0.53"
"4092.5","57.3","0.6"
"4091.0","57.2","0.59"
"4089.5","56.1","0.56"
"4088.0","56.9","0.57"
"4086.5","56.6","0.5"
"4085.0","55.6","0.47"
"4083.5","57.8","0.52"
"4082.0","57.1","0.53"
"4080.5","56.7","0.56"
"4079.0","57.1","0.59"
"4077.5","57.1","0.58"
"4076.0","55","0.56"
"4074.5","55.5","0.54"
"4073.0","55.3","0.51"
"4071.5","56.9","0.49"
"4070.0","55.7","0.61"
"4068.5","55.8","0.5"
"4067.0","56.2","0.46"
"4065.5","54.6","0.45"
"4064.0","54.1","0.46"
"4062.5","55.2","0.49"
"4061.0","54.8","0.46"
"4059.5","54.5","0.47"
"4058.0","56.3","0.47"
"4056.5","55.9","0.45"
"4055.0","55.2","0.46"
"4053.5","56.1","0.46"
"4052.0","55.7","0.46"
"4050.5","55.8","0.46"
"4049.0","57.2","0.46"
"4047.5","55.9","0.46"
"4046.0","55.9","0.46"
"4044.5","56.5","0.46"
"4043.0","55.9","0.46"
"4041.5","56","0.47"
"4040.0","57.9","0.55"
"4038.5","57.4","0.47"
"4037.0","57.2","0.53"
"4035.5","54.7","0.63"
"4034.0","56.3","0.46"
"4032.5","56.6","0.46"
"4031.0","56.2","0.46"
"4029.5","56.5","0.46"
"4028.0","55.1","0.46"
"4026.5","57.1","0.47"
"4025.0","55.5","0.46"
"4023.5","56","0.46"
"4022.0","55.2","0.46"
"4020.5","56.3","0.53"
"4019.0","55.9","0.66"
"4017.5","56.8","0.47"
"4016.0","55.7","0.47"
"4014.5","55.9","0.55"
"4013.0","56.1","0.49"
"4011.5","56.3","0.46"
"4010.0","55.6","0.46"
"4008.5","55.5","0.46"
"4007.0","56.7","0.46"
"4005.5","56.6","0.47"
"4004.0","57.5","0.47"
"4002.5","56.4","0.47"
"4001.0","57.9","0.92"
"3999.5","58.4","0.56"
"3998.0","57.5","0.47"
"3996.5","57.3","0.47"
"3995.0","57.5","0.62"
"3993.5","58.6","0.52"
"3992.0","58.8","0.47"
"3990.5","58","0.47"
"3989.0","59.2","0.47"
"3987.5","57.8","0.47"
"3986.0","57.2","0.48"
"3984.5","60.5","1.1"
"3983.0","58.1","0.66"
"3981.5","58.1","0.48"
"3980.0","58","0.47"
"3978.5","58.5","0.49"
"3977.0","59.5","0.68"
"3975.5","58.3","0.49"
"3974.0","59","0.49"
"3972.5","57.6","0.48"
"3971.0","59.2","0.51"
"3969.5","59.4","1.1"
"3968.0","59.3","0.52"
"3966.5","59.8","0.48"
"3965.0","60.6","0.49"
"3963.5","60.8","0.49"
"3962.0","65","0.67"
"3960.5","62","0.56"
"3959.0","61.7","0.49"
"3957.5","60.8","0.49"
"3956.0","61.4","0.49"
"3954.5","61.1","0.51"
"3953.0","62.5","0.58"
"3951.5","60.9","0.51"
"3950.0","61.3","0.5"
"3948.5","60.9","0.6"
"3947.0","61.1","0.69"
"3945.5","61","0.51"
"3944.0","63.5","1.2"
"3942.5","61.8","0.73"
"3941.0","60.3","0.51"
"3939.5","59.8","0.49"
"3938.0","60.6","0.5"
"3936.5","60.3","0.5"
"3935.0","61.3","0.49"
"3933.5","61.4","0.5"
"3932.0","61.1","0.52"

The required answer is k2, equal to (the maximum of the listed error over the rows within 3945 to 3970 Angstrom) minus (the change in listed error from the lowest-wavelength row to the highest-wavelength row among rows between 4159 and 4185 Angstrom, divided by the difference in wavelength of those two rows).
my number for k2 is 1.1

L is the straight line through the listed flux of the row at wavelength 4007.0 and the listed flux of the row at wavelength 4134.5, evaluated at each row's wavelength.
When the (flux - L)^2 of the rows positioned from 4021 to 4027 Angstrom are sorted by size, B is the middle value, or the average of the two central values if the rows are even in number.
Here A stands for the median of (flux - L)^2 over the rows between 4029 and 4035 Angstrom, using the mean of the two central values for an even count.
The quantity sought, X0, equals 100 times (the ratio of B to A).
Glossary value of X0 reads 288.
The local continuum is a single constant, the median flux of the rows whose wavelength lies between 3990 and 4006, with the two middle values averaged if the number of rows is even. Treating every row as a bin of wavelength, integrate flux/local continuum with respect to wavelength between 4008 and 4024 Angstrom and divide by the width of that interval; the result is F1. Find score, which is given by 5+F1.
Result 5.97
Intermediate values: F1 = 0.973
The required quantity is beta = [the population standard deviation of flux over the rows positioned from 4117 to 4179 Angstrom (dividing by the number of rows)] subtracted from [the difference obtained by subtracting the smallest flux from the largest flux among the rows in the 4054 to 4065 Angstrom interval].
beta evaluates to 1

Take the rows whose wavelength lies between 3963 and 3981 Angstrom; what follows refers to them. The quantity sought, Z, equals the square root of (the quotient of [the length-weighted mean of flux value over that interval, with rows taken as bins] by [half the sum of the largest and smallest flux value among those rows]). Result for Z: 0.999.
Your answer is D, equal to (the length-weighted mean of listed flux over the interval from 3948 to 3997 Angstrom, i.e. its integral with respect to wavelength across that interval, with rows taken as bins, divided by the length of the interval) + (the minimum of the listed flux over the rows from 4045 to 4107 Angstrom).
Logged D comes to 114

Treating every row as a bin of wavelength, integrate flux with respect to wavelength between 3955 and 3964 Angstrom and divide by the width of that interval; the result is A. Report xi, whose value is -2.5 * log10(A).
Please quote -4.48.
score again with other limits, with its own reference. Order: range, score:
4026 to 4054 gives 5.98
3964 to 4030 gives 6.00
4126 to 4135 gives 5.93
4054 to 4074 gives 5.96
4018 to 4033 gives 5.97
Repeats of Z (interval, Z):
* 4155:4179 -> 0.991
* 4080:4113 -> 0.998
